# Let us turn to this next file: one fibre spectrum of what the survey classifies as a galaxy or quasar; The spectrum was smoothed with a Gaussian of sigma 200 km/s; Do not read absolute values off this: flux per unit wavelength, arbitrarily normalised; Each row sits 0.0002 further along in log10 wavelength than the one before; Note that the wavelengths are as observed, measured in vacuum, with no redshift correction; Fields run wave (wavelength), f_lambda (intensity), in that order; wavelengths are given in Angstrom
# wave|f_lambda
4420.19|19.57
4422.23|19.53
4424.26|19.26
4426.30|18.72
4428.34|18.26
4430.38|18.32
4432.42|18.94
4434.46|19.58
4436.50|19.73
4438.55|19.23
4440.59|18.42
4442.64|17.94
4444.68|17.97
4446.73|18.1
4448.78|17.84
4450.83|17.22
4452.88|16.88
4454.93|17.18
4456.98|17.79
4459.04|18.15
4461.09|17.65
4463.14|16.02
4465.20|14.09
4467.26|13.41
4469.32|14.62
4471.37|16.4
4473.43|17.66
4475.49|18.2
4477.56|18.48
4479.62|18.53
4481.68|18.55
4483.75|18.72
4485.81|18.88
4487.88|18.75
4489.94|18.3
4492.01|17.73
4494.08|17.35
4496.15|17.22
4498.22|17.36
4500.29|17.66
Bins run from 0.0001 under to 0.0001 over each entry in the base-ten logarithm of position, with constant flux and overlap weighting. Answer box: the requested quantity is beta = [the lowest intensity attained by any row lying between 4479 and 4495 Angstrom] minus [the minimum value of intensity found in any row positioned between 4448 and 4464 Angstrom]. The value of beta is 1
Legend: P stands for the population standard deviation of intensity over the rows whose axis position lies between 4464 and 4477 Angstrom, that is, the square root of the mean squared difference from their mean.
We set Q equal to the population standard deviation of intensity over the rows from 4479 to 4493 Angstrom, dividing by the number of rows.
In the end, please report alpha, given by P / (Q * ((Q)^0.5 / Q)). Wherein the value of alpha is 3.0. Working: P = 1.81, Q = 0.36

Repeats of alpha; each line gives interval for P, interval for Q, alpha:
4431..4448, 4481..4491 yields 1.5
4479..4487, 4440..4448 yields 0.3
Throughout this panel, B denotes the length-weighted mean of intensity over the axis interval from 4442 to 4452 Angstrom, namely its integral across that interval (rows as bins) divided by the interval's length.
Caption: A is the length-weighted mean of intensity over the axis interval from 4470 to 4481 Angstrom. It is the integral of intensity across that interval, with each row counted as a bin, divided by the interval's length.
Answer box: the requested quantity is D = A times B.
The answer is 317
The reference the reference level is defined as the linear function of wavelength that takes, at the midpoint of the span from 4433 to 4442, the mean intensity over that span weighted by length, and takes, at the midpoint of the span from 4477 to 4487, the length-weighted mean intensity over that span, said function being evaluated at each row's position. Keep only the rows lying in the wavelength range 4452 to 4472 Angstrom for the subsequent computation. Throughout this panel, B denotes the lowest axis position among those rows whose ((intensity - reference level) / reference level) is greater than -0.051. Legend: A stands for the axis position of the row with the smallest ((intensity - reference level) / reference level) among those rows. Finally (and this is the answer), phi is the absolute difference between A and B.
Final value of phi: 8.2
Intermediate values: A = 4467.26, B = 4459.04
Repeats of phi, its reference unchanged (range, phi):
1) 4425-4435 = 2.0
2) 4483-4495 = 10.3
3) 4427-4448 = 12.3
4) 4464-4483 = 8.2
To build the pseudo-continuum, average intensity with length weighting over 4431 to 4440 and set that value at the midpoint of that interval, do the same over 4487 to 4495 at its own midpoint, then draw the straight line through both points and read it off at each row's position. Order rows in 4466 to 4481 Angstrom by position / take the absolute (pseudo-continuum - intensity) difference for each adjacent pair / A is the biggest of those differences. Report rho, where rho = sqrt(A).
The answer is 1.35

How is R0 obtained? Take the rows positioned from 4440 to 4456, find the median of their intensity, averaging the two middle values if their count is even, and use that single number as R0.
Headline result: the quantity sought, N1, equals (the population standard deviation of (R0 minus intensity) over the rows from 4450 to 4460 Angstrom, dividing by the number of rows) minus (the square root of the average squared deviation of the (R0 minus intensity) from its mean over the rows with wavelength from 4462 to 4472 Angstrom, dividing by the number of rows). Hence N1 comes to -0.7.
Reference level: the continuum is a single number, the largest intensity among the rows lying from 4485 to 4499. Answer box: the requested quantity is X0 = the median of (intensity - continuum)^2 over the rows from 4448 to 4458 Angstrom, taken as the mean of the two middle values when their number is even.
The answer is 2.8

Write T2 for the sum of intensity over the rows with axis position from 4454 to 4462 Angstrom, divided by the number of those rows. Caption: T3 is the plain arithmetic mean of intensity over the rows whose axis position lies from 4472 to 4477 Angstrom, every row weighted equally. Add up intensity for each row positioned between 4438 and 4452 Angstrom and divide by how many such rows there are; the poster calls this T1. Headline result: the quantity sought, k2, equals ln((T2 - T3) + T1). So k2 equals 2.88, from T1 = 18.1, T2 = 17.7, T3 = 17.9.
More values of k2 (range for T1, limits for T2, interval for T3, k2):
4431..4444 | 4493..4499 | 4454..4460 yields 2.92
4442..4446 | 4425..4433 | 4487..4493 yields 2.90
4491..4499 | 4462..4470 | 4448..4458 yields 2.68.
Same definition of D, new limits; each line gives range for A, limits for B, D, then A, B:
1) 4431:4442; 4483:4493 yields 353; 19.1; 18.5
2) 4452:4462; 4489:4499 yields 308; 17.5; 17.6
